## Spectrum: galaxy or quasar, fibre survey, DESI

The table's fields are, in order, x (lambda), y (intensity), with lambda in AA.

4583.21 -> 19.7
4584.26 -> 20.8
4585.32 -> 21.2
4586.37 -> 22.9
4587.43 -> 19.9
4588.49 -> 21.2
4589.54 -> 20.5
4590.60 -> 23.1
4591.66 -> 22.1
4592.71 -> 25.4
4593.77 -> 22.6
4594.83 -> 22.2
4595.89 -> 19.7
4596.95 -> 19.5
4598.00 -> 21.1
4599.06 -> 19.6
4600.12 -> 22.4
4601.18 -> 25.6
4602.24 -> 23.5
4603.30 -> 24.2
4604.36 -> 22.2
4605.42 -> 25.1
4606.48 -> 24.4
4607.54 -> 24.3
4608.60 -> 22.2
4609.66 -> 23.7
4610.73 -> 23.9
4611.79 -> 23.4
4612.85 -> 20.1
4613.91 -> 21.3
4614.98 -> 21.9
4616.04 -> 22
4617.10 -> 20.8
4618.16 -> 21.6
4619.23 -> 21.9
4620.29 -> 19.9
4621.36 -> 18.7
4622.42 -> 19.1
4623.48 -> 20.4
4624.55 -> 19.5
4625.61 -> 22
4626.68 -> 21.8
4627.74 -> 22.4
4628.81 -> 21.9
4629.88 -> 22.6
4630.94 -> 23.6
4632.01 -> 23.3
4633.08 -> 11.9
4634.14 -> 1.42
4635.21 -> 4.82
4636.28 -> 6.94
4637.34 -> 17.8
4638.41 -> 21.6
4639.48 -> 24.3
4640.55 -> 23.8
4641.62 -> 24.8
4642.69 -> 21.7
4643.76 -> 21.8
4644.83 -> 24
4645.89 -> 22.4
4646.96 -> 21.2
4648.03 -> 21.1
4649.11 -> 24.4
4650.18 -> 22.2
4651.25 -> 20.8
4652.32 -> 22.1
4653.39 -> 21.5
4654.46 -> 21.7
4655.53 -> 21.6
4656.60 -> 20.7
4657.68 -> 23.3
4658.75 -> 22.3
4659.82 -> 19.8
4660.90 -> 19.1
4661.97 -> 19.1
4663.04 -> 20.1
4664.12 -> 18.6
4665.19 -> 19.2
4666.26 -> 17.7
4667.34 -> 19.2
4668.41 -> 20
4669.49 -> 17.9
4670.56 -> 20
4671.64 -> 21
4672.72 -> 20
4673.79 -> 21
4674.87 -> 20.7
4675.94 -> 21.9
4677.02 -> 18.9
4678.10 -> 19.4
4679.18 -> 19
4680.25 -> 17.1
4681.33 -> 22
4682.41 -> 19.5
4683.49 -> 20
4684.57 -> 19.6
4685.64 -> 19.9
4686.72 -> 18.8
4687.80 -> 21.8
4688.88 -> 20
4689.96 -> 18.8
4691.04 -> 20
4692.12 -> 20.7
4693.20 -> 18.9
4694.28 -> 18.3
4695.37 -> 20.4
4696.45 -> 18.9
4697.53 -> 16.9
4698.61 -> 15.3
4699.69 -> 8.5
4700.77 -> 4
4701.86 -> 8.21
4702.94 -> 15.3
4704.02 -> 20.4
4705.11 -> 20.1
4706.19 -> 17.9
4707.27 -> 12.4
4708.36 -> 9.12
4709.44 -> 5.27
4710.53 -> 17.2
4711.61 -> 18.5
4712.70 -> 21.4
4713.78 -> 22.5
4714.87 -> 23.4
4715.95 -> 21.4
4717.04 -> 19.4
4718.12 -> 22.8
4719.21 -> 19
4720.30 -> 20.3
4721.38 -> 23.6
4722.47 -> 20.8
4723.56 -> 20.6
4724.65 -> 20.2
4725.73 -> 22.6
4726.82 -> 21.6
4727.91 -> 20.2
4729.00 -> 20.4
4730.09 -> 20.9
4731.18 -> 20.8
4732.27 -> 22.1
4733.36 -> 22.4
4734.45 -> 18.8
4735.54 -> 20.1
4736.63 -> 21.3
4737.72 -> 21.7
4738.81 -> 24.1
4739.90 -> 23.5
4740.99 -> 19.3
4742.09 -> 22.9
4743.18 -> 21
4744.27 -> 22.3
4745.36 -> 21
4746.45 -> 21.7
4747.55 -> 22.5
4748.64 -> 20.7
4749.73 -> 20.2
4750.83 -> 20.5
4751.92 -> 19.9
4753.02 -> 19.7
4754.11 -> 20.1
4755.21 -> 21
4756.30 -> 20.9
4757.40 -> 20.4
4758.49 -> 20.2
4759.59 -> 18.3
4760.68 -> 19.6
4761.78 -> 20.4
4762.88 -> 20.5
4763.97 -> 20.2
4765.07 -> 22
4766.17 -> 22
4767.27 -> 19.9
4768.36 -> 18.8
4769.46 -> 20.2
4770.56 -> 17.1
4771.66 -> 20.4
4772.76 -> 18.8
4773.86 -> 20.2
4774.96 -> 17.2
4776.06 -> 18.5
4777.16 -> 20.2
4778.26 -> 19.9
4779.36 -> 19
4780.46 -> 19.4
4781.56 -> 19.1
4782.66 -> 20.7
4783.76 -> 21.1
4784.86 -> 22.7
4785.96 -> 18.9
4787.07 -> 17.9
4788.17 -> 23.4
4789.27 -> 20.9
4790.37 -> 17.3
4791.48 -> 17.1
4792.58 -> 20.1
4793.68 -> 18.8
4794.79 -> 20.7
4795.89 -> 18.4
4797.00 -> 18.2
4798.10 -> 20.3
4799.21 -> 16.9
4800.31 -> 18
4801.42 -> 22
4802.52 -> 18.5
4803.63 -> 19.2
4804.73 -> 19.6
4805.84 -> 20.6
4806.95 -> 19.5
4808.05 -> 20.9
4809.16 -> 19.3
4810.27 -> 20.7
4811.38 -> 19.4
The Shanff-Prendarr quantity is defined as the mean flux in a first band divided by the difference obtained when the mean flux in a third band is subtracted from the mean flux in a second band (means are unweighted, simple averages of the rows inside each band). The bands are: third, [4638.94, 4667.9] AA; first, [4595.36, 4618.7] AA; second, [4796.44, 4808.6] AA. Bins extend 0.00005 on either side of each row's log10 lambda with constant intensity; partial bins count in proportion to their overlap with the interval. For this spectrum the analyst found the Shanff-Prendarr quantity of -11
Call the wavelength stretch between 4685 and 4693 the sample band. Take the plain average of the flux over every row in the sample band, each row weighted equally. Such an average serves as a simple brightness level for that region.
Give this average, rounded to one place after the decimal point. 20.0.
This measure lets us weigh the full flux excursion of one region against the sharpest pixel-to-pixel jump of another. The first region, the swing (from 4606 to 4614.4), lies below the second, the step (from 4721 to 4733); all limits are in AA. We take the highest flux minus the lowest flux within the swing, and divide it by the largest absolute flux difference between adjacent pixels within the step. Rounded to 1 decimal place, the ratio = 1.5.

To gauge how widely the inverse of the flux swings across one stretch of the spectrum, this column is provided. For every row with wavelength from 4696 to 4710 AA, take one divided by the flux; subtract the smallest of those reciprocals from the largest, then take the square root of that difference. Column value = 0.45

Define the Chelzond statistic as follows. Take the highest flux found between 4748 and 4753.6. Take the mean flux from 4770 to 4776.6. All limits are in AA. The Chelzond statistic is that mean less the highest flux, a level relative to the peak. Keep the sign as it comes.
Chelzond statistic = -2.0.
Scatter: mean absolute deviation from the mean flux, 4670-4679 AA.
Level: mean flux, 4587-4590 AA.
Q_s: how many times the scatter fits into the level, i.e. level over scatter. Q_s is 26.1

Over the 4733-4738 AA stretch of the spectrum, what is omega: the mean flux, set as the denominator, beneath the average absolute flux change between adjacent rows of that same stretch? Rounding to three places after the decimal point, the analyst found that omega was 0.078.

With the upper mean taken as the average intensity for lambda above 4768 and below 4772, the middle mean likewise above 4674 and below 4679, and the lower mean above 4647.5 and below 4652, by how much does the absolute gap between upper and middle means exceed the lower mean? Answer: -21.0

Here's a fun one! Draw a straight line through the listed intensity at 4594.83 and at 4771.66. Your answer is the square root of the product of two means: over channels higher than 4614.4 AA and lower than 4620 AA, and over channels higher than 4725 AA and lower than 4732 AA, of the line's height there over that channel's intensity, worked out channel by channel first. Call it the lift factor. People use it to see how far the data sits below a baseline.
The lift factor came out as 1.00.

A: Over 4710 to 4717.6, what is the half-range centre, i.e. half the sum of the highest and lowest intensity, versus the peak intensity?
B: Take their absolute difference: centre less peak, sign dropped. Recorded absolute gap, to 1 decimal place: 3.1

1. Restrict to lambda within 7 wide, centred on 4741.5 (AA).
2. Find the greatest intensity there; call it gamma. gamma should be 24.1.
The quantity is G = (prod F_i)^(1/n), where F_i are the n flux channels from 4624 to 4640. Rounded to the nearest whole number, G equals 15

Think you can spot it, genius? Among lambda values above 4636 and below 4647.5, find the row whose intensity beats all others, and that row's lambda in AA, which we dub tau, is 4641.62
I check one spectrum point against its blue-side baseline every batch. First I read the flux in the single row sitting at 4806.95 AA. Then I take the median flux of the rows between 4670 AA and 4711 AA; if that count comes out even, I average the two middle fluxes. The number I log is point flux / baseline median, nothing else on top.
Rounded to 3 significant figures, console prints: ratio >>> 1.02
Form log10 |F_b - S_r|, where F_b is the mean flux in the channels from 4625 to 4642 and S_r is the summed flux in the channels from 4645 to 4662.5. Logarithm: 2.51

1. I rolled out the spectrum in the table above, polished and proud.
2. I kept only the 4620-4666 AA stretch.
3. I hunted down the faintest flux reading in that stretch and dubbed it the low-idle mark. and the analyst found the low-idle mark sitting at 1.42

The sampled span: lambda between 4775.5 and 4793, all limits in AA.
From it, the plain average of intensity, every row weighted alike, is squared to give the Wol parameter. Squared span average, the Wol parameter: 391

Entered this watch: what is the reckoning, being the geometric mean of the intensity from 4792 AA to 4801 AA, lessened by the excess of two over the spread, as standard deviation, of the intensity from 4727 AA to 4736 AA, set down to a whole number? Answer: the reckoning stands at 18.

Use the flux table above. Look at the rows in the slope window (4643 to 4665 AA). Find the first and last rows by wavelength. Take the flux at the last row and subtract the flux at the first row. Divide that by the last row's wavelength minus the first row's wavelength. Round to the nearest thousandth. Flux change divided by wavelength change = -0.157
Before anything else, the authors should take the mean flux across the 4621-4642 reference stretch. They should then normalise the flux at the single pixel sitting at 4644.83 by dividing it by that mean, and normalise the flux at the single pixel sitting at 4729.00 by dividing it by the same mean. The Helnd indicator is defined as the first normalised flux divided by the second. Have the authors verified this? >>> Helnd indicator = 1.18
